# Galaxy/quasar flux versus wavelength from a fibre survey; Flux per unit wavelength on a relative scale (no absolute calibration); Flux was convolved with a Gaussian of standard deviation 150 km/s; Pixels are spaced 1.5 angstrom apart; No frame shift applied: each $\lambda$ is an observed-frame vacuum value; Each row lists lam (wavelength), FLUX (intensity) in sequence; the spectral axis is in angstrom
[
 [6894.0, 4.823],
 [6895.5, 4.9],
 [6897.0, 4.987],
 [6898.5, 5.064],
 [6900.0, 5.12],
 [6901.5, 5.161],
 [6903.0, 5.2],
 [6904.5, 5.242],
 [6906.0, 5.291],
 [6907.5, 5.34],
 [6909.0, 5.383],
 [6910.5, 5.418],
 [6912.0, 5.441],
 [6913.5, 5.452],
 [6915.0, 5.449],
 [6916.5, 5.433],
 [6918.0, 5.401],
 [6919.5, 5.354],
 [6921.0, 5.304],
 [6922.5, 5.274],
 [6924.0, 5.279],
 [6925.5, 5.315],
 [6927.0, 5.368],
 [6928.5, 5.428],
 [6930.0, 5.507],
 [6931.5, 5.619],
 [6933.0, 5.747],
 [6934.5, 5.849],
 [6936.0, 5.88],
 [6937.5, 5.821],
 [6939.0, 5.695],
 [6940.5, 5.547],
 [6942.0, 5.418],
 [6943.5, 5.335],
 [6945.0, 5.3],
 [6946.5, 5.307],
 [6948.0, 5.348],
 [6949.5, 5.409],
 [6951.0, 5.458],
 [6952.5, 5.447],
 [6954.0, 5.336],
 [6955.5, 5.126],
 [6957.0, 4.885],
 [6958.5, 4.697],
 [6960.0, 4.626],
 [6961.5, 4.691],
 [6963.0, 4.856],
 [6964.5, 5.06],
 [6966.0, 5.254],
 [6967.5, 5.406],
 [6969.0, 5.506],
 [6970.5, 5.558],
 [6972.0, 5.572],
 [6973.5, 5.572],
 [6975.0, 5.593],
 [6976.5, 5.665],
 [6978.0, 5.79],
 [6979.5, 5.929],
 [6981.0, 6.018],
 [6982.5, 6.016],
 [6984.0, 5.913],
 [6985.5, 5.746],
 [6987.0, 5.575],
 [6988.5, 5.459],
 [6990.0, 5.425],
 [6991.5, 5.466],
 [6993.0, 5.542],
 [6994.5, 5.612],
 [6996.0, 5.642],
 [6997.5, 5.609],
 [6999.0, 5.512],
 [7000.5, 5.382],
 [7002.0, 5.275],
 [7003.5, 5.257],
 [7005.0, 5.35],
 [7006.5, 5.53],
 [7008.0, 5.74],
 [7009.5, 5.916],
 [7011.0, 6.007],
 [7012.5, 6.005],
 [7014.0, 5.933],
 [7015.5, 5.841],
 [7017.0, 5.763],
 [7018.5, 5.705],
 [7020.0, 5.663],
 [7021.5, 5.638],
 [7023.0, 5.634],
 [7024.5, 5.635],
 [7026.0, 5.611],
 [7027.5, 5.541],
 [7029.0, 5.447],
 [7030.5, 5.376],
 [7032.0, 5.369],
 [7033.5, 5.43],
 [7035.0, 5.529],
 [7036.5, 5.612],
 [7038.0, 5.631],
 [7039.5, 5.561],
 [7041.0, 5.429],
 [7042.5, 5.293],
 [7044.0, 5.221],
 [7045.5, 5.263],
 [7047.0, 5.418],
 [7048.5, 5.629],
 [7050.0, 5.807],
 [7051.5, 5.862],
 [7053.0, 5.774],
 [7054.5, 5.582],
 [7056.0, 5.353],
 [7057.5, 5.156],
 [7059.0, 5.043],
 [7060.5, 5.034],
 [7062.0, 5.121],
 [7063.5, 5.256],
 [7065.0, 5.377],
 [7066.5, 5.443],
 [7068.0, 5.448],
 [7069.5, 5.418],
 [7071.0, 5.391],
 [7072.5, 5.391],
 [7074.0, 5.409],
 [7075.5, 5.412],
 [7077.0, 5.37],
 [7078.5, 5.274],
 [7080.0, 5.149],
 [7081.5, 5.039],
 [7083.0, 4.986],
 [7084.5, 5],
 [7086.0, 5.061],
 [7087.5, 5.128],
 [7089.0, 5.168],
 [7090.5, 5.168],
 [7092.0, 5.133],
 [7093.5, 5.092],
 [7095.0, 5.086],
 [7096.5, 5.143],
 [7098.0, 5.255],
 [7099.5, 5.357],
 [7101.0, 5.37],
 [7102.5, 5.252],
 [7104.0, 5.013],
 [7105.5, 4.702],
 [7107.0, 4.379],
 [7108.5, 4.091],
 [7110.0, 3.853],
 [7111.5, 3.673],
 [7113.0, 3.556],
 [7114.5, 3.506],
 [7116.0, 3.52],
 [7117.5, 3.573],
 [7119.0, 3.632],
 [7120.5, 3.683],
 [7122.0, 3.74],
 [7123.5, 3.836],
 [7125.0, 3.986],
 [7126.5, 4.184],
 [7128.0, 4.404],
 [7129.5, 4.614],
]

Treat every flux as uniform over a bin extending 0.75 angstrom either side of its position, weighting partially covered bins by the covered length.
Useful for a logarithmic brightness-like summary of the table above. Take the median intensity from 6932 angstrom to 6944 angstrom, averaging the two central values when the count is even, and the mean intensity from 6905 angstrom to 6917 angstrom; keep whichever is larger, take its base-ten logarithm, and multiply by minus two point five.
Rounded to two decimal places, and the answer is -1.89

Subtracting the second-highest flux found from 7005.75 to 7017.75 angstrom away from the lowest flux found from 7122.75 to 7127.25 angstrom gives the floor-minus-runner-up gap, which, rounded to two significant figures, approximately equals -2.2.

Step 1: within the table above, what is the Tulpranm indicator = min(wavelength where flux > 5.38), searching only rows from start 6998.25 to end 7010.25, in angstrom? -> 6999.0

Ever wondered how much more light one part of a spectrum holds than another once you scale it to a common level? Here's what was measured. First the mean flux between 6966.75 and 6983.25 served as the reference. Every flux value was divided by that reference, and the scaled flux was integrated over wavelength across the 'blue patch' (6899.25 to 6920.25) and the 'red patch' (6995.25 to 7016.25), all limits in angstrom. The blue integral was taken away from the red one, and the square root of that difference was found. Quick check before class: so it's 1.1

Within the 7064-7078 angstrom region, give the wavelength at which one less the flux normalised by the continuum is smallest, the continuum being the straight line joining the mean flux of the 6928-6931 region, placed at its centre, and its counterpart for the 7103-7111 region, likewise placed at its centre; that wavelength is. 7075.5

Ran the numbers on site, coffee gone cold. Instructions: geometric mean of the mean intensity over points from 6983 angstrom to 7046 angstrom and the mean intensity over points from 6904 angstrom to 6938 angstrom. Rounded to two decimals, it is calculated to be 5.52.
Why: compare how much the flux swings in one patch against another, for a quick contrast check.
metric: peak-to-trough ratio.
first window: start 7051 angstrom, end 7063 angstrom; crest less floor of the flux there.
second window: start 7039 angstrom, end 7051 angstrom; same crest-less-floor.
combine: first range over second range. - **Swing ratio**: 1.4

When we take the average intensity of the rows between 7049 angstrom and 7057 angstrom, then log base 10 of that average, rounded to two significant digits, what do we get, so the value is 0.75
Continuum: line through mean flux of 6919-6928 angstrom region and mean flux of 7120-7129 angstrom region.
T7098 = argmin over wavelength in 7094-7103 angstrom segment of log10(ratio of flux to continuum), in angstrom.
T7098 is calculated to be 7095.0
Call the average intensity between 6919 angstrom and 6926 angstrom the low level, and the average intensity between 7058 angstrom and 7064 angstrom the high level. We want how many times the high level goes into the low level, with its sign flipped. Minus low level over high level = -1.04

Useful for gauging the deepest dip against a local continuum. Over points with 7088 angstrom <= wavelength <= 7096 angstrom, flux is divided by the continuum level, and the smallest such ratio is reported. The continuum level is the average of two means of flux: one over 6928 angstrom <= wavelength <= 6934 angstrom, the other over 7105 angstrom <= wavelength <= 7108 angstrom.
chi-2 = 1.01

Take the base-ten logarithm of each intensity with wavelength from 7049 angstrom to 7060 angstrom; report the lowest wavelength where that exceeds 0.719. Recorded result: 7050.0 angstrom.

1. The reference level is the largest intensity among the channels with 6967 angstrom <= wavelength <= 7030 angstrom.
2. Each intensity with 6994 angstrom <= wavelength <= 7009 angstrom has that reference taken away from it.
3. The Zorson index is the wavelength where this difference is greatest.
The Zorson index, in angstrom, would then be 7008.0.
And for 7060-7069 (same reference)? 7068.0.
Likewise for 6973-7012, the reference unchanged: 6981.0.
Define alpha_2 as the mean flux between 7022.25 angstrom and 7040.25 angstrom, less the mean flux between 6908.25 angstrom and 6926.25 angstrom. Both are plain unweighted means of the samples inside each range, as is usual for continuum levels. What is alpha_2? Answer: 0.16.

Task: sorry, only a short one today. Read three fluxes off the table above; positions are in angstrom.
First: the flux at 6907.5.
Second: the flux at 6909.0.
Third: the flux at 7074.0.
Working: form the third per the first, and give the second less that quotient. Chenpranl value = 4.4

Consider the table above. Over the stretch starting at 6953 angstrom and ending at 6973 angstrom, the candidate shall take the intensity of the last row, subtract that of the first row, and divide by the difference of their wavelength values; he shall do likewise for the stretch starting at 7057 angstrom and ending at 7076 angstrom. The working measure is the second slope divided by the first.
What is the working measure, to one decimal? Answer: 1.1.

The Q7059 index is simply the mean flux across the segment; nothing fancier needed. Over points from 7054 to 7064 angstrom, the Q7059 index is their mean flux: 5.2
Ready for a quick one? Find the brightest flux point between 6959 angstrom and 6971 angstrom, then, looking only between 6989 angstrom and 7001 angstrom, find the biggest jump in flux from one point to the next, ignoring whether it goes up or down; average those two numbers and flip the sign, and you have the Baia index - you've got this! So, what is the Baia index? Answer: -2.84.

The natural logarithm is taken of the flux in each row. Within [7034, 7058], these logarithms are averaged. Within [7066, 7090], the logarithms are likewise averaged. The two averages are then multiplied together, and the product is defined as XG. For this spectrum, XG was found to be 2.83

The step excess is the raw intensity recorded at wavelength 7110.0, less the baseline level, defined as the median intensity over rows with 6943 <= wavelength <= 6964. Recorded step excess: -1.45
